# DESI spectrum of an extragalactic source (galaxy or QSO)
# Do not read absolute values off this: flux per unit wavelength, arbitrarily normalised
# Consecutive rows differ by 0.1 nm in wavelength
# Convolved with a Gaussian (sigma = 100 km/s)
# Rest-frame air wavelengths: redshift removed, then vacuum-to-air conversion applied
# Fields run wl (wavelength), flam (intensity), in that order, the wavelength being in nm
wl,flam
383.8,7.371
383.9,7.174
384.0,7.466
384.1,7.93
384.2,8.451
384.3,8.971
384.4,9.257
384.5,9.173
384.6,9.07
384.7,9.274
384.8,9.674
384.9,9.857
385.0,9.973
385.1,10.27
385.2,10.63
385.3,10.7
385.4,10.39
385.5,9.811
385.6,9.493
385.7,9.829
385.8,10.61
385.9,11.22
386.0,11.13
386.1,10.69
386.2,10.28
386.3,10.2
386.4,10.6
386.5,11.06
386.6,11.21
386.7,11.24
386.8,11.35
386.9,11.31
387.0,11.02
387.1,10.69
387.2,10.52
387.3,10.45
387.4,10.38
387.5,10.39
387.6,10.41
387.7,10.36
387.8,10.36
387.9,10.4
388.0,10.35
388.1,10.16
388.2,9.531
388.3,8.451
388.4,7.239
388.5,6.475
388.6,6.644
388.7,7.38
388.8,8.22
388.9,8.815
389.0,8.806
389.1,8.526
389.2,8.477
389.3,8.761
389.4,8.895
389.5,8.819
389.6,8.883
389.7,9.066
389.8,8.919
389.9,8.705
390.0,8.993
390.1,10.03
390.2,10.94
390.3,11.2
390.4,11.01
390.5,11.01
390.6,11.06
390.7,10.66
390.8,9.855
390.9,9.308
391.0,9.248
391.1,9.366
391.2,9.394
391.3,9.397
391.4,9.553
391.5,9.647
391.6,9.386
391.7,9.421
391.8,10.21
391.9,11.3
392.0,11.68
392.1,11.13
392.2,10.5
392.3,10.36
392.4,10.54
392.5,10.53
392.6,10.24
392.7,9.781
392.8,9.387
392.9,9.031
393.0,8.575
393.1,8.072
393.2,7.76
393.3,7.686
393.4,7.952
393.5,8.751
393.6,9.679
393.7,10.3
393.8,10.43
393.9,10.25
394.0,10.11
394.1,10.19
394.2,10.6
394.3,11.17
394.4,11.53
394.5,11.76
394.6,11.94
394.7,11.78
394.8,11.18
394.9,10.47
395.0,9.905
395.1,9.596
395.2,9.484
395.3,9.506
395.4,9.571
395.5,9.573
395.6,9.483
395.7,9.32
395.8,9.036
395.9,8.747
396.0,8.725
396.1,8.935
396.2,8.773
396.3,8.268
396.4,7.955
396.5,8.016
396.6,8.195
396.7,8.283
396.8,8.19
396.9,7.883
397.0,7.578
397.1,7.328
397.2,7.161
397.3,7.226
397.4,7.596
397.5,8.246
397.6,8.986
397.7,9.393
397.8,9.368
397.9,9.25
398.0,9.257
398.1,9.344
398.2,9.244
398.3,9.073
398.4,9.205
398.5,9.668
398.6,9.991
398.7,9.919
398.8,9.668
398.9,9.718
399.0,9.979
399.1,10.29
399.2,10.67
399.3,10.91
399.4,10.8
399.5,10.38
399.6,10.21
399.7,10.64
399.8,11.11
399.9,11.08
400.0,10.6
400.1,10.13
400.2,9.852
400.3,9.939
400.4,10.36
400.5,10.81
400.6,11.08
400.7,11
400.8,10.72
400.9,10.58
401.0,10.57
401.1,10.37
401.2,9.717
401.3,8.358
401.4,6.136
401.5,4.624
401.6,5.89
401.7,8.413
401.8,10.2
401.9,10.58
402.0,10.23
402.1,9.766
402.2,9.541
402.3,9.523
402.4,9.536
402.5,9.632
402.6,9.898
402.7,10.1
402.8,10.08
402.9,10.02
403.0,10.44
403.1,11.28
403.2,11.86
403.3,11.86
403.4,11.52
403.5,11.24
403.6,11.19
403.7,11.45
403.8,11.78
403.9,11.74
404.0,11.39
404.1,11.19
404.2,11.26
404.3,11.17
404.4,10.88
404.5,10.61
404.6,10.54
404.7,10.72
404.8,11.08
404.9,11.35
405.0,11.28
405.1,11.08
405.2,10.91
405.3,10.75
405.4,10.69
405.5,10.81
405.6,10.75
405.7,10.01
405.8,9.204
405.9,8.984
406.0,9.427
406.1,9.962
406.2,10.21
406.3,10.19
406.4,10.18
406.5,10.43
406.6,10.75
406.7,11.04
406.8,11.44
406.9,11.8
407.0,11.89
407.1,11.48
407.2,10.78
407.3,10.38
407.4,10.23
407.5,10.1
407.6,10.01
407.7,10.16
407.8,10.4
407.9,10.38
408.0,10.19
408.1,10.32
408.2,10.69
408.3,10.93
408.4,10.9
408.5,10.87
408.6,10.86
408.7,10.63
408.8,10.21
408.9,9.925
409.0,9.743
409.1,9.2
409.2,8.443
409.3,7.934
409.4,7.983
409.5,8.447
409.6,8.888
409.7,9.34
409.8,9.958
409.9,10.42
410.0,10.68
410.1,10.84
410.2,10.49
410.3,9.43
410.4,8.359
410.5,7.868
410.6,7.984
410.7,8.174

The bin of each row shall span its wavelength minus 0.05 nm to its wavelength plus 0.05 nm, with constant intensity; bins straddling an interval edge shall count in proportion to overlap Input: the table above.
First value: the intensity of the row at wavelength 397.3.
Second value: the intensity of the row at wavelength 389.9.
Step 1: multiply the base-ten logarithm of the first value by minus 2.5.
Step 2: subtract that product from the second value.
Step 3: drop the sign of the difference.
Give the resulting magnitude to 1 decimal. 10.9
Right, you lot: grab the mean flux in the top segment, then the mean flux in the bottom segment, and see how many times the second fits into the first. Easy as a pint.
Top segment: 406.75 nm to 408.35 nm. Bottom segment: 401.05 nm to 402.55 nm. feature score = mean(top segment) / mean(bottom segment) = 1.21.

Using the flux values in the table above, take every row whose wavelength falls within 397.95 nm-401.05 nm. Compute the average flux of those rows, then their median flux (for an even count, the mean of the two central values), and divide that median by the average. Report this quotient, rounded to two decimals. 1.01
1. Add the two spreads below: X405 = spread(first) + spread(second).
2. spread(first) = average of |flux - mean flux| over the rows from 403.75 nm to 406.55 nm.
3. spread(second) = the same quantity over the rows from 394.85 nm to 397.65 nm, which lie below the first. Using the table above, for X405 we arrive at 1.29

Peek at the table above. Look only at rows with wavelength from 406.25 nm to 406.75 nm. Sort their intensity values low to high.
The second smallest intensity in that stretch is 10.19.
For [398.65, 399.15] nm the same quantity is 9.718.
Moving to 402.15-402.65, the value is 9.536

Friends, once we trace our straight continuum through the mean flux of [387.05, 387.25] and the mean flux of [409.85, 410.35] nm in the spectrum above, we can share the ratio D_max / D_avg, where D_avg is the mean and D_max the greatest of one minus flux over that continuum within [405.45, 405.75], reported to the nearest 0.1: -3.9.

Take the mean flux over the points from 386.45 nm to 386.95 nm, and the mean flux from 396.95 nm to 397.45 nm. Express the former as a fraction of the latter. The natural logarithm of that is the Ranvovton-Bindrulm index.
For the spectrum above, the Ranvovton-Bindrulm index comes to 0.42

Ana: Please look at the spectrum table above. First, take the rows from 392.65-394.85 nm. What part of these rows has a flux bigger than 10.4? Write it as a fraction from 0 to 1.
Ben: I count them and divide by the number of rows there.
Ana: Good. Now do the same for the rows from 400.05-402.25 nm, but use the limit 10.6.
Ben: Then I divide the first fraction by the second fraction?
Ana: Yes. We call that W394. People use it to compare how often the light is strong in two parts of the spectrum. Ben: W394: 2.0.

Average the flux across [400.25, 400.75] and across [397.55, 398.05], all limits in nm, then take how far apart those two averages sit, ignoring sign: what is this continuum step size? 1.4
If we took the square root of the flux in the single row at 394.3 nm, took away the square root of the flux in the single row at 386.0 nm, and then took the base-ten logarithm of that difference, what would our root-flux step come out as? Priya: -2.2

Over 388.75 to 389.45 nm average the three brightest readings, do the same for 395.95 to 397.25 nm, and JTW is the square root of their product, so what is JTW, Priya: 8.8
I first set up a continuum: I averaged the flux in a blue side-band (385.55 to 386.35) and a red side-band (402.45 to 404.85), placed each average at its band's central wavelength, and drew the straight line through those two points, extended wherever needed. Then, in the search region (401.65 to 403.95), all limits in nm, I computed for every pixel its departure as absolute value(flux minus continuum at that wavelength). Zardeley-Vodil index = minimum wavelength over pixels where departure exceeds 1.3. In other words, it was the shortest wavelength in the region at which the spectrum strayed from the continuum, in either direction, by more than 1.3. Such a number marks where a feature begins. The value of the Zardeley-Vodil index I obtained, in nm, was 401.7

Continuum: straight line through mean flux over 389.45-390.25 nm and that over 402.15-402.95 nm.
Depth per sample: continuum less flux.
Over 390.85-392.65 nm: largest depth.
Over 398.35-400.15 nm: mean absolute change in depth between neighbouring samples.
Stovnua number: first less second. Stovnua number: -0.20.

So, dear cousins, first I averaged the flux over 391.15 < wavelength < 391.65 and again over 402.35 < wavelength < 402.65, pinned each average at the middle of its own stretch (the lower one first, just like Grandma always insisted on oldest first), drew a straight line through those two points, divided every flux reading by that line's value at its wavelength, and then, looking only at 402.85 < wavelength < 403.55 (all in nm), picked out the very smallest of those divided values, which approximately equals 1.03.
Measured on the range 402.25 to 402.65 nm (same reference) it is 0.98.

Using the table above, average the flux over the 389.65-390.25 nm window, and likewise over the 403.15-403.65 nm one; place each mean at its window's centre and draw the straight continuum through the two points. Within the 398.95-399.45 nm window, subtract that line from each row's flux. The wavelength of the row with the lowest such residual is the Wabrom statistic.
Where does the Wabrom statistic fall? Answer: 399.0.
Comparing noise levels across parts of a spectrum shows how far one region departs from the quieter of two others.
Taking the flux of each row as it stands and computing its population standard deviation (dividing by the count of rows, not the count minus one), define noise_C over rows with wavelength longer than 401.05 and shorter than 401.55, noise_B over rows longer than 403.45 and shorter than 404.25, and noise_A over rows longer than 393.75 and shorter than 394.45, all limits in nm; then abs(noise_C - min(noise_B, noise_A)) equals 1.94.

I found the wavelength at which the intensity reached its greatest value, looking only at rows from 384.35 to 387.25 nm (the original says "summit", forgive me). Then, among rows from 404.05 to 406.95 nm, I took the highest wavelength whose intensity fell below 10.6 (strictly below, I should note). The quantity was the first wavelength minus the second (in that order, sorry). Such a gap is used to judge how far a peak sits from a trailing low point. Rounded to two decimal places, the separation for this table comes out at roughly -19.70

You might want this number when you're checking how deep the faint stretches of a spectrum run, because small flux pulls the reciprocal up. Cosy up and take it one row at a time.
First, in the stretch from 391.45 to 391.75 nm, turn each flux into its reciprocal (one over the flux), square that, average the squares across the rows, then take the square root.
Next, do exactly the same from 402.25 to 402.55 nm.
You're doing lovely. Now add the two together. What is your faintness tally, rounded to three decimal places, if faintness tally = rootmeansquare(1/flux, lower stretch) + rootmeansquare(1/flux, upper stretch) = 0.210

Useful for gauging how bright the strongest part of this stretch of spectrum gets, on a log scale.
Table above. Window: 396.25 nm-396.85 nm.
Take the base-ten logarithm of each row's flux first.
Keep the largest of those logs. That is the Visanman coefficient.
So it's 0.92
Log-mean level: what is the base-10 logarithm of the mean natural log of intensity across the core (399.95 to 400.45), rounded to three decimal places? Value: 0.365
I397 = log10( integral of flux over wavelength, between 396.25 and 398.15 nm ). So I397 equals 1.20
